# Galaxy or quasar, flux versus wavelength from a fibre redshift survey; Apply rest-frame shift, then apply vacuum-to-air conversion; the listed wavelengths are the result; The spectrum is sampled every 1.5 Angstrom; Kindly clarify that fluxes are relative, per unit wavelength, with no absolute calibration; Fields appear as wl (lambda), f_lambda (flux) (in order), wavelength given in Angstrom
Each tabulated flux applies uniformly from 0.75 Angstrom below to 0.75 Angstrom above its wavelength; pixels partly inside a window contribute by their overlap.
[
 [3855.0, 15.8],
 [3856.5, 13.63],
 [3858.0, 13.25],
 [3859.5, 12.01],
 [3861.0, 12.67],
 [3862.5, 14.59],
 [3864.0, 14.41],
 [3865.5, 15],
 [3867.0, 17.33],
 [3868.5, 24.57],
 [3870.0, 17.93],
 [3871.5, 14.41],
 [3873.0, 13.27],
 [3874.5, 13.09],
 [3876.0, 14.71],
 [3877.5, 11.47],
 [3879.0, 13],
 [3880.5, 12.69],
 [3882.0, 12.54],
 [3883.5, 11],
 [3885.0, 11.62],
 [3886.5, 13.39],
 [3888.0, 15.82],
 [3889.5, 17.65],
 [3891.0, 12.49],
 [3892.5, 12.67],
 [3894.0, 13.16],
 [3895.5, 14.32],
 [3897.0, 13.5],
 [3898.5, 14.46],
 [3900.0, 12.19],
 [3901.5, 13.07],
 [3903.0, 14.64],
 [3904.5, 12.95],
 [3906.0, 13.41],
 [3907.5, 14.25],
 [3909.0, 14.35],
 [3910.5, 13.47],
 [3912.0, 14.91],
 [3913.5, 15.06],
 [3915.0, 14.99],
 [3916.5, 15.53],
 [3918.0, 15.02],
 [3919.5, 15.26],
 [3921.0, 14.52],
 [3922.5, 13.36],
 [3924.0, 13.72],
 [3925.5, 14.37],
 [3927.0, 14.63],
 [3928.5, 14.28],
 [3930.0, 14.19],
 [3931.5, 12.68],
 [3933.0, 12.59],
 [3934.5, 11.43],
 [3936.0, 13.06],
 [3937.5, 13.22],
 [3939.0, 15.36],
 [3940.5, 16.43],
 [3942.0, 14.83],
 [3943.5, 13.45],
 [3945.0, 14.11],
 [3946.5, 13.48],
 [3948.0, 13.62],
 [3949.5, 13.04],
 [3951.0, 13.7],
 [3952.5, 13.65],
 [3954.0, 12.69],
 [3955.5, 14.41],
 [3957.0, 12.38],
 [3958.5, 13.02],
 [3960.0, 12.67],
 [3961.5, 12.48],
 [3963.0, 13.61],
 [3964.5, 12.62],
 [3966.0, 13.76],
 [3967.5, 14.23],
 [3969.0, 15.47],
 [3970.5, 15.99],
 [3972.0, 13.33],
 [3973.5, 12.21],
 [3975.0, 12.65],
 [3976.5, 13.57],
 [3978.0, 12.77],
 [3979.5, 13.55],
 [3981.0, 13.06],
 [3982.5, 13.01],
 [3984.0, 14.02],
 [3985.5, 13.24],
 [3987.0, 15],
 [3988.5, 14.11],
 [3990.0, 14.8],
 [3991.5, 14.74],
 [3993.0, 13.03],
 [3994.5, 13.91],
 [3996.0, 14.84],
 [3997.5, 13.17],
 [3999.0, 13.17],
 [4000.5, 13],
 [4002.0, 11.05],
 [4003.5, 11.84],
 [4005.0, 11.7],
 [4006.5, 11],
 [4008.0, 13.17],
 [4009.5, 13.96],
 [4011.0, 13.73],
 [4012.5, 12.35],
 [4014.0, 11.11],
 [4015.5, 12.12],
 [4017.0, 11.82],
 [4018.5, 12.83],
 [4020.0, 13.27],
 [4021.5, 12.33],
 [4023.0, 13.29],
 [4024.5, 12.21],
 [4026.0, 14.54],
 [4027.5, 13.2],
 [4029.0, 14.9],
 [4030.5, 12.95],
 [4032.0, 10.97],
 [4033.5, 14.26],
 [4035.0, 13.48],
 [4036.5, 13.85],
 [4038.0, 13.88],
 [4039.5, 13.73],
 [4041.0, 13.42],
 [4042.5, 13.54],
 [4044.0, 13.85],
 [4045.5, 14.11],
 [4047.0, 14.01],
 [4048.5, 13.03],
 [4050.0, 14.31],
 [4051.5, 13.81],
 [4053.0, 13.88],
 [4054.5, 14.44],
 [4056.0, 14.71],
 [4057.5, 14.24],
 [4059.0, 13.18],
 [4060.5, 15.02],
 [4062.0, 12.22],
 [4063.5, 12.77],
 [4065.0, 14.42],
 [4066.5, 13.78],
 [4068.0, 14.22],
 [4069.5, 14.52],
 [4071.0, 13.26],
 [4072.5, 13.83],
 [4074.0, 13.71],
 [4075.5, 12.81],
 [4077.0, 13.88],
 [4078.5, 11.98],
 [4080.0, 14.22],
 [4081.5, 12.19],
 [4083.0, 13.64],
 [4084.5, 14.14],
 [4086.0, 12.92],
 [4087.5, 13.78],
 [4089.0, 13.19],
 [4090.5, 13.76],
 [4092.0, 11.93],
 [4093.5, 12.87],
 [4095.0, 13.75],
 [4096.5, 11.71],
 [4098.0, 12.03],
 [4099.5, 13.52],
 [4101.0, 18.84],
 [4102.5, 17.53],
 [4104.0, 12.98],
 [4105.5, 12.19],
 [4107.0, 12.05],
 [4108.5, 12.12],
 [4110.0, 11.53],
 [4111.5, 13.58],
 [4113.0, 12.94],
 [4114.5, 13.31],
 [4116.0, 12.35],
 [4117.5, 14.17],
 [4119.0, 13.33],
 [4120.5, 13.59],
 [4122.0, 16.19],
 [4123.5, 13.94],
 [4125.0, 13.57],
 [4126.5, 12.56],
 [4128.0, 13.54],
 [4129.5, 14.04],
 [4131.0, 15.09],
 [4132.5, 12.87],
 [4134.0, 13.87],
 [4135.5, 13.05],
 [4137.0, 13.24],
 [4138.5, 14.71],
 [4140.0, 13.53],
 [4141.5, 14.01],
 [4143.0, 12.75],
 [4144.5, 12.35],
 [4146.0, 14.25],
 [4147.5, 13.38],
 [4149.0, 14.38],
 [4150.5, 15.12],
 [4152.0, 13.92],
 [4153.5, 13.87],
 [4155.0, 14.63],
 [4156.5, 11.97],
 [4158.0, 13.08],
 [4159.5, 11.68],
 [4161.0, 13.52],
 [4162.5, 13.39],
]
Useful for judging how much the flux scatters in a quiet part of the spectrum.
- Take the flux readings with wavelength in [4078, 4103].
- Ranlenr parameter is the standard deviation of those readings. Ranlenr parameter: 1.9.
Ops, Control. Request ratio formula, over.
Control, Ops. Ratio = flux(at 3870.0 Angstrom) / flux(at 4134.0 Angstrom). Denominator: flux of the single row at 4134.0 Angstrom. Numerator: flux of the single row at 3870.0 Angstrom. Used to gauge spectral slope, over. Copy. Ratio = 1.29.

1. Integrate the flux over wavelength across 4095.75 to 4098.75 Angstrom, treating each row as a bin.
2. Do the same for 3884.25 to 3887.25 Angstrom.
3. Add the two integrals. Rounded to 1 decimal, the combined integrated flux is 73.1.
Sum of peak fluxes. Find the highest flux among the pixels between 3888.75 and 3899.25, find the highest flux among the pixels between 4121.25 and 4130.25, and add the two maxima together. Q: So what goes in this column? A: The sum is 33.8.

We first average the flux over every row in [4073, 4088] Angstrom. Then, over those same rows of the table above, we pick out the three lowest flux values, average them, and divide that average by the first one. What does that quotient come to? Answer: 0.925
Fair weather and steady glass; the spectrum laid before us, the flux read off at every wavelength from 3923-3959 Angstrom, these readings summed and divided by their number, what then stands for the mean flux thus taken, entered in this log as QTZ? 13.68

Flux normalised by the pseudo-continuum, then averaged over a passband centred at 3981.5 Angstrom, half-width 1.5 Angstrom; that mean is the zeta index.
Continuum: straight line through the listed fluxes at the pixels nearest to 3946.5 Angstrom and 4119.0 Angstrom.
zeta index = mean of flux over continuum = 0.97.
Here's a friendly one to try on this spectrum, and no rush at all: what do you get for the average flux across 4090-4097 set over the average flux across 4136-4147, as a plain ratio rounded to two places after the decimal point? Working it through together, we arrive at 0.95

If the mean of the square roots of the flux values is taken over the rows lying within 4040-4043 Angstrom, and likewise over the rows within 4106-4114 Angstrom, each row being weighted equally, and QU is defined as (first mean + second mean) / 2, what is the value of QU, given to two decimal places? 3.60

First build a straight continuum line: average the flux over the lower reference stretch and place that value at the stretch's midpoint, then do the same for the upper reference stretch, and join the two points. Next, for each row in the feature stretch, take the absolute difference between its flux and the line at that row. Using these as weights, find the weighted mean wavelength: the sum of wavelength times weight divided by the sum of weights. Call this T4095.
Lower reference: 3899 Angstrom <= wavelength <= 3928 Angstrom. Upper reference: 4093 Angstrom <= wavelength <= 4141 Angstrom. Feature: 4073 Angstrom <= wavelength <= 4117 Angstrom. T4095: 4098.3 Angstrom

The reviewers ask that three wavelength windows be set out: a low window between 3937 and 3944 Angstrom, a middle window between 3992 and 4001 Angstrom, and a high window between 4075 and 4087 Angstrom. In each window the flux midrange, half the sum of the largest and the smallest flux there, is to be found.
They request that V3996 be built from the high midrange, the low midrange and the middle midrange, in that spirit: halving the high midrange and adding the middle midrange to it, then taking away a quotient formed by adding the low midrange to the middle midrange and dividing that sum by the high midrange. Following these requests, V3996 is 18.3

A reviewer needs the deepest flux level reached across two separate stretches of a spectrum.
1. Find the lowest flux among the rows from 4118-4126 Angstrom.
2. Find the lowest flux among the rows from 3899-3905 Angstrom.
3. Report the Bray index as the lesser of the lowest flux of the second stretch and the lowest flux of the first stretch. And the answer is 12.2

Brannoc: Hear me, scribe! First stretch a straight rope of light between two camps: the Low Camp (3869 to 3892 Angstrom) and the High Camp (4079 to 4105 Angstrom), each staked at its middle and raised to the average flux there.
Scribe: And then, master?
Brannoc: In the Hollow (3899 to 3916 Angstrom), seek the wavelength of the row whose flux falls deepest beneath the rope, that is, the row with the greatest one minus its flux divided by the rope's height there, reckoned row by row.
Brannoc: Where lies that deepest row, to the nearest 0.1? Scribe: 3900.0 Angstrom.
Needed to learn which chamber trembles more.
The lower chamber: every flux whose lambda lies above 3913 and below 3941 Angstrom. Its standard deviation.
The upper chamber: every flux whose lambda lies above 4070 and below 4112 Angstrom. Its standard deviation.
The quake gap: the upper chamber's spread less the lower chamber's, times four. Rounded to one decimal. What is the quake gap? 1.5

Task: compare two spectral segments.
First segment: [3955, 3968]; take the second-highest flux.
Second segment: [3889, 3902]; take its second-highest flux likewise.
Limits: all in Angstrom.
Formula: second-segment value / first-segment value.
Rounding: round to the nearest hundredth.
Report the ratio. 1.02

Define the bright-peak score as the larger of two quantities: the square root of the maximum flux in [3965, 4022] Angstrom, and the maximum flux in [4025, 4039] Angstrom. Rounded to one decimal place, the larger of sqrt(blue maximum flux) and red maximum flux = 14.9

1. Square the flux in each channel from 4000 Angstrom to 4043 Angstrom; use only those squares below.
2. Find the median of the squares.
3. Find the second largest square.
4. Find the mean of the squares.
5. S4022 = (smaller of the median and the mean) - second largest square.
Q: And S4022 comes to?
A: -44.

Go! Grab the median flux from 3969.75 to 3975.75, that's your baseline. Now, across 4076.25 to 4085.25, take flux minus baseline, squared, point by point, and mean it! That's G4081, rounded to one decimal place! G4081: 1.0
